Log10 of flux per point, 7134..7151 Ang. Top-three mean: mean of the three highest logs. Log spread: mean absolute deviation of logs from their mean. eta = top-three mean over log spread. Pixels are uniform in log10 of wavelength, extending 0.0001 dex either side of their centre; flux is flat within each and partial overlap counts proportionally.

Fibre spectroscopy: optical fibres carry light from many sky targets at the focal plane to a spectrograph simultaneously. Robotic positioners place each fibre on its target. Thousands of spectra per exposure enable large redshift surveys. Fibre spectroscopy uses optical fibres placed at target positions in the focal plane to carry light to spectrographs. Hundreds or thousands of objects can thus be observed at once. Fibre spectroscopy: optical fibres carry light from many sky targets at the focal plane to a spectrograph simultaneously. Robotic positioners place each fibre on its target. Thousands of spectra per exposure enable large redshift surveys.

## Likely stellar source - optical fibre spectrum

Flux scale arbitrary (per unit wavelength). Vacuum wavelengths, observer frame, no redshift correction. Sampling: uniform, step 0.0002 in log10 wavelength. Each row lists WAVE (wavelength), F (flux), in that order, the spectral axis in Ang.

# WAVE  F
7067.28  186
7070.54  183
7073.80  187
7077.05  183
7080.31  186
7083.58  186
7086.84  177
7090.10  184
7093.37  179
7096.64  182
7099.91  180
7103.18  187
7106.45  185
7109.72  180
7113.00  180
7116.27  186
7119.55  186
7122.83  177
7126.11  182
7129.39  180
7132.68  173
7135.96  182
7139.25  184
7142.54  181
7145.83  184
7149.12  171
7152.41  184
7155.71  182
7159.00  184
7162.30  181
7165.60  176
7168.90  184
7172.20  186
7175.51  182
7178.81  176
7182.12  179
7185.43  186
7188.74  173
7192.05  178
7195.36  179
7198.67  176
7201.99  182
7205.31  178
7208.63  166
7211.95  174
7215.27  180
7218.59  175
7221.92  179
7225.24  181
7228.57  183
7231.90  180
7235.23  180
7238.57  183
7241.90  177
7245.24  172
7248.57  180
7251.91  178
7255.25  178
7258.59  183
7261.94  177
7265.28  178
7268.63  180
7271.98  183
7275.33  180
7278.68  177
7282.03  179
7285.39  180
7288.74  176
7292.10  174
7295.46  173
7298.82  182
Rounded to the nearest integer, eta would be 245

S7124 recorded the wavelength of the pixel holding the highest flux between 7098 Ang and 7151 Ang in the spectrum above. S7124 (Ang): 7103.18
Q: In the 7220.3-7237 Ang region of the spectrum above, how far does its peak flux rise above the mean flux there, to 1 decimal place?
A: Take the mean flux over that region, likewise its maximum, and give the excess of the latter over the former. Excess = 2.4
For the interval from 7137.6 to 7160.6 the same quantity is 2.6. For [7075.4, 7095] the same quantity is 3.5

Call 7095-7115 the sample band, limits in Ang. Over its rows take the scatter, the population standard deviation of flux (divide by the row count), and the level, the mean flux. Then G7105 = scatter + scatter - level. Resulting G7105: -177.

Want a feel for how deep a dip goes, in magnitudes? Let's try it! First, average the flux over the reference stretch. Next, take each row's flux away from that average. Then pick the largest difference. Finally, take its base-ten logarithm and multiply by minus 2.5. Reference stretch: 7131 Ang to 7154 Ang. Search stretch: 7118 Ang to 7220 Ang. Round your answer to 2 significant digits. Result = -2.9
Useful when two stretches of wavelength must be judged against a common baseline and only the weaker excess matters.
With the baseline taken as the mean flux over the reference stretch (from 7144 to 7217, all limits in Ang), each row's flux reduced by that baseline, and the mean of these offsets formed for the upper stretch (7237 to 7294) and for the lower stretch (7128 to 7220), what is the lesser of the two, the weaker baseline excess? -0.6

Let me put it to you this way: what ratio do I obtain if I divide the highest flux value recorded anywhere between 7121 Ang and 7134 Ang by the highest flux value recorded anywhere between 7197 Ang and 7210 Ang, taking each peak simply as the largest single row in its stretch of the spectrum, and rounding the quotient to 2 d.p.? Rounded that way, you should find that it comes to 1.00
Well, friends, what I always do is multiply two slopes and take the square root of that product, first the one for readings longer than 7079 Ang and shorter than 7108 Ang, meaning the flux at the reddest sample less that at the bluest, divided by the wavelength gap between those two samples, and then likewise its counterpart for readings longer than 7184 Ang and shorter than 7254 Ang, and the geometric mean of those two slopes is 0.07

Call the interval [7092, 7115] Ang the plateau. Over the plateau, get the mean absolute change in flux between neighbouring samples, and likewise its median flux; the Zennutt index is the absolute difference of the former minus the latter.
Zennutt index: 177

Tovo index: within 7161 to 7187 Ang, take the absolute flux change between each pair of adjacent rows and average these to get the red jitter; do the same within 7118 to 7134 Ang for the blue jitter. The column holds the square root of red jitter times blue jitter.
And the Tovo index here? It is 5.4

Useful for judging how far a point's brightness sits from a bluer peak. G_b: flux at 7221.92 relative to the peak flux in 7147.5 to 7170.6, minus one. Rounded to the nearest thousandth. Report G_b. -0.027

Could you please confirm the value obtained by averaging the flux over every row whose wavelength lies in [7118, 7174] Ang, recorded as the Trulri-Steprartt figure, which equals 181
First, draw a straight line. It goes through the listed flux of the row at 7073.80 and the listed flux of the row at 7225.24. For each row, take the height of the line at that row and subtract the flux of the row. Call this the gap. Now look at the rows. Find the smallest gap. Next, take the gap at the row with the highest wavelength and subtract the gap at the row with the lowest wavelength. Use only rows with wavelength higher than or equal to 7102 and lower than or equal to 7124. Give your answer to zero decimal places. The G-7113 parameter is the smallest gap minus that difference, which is -10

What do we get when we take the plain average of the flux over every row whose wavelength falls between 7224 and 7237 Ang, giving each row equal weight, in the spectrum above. 181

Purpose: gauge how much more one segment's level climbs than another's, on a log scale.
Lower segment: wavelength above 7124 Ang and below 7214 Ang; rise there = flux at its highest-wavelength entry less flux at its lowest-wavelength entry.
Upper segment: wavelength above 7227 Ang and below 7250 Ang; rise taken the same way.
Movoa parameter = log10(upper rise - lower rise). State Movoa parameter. 0.70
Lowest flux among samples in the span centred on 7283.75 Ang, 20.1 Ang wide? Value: 174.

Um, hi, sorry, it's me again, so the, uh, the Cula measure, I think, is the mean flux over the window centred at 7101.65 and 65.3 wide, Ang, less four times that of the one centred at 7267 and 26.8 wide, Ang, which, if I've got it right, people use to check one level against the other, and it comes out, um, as -536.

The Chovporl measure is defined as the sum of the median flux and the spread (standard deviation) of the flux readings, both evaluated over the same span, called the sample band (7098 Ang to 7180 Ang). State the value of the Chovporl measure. 186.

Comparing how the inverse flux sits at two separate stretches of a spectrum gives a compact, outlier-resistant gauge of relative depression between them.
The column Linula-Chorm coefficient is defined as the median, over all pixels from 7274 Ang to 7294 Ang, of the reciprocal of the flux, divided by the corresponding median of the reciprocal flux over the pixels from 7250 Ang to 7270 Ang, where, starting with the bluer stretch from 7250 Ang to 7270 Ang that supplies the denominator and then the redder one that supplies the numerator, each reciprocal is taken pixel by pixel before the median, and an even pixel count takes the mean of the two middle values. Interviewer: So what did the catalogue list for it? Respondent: 1.000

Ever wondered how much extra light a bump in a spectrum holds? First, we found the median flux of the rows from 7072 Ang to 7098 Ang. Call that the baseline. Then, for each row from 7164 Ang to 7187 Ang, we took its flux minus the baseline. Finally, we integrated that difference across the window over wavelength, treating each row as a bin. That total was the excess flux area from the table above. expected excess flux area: -51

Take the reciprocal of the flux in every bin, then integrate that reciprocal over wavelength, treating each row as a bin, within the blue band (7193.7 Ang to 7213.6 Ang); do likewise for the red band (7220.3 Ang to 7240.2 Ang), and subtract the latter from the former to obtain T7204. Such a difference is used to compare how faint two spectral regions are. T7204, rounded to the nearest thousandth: 0.003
